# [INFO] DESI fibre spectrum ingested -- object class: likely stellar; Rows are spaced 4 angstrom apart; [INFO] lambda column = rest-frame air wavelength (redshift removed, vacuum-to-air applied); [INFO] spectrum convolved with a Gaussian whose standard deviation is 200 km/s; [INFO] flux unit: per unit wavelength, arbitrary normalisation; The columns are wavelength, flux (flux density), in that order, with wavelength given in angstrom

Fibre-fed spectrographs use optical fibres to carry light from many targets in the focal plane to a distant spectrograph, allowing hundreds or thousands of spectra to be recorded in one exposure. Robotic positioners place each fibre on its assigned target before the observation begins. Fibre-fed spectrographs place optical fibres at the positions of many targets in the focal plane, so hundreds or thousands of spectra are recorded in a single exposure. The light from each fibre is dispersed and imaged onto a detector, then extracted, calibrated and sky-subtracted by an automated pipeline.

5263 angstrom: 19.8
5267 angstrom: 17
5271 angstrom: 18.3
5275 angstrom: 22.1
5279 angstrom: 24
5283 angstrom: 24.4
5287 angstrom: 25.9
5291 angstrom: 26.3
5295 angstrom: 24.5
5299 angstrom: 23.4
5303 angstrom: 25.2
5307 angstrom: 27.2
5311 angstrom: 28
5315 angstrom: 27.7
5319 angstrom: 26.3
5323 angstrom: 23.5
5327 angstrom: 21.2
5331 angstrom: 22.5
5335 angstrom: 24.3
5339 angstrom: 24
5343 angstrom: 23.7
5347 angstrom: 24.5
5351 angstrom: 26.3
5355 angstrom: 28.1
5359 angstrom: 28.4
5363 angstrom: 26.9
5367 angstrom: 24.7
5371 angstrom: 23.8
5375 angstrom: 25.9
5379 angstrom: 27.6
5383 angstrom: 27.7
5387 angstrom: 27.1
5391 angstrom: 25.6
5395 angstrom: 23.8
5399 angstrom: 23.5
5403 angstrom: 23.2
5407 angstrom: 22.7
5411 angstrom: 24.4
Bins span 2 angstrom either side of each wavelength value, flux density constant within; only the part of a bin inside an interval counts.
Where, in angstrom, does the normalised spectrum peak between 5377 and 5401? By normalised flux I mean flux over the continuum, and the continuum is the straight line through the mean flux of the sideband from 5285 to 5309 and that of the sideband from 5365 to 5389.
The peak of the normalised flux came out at 5383 angstrom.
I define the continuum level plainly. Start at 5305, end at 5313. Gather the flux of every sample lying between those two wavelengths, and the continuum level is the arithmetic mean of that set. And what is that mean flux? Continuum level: 27.6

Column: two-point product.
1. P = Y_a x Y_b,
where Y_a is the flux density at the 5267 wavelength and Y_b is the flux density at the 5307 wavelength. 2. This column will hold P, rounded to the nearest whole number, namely 462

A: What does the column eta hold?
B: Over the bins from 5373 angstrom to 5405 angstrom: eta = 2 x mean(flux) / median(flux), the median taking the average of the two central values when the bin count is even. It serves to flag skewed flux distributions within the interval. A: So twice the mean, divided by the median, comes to 1.98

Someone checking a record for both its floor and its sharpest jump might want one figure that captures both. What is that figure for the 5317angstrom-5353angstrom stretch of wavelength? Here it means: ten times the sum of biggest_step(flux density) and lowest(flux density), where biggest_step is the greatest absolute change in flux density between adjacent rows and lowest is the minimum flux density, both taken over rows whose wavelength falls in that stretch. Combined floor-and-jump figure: 240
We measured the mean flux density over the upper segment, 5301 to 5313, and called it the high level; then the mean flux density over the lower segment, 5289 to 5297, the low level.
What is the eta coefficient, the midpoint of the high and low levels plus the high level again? 53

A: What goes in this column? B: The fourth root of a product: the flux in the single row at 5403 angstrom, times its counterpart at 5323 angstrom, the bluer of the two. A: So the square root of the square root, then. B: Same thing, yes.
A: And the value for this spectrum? 4.832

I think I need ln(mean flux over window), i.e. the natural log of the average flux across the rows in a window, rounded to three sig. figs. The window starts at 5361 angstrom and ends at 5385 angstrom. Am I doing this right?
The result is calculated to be 3.26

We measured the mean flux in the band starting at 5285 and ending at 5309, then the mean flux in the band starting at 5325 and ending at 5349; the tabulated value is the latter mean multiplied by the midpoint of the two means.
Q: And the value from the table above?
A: 570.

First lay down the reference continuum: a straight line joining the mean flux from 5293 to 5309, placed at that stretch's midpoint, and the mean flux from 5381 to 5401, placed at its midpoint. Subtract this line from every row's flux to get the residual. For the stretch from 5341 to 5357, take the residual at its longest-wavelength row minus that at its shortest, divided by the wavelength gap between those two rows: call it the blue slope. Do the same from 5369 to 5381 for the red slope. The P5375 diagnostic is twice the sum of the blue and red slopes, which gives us 1.7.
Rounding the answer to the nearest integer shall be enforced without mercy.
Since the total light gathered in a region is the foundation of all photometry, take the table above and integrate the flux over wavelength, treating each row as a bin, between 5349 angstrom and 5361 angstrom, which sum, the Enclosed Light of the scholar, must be 331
